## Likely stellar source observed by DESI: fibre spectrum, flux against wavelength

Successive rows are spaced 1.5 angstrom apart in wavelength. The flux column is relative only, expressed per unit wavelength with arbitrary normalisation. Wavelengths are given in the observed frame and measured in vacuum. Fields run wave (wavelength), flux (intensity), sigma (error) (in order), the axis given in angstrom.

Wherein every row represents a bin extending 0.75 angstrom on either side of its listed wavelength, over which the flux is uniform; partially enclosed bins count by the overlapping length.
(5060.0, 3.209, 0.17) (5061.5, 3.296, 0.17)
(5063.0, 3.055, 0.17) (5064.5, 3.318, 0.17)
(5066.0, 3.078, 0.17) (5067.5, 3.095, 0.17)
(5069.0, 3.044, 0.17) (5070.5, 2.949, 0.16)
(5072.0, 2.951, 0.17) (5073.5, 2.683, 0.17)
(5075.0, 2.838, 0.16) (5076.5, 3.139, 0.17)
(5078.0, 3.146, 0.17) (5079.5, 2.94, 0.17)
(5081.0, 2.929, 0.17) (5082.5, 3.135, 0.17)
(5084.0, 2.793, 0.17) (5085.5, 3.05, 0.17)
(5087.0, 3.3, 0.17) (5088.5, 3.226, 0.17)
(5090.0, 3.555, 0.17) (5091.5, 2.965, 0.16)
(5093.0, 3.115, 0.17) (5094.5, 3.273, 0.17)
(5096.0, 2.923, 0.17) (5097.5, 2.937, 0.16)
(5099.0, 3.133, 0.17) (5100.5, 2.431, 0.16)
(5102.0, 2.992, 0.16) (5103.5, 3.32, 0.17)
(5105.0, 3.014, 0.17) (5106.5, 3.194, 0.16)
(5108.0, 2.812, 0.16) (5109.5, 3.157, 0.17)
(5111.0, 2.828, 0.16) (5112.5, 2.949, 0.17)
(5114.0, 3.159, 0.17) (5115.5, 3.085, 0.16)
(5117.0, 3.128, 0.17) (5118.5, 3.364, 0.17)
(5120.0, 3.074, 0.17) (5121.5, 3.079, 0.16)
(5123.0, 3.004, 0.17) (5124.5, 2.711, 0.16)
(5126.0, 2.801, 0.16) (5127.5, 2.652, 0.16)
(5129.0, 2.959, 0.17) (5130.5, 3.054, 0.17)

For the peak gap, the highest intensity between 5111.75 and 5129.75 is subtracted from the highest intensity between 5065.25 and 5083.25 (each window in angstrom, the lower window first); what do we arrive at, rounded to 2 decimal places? -0.22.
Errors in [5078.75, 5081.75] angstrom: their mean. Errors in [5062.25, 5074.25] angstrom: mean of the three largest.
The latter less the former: 0.000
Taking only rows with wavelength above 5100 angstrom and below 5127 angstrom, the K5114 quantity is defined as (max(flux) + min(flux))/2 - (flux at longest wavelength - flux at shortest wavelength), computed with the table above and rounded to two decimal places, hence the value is 2.53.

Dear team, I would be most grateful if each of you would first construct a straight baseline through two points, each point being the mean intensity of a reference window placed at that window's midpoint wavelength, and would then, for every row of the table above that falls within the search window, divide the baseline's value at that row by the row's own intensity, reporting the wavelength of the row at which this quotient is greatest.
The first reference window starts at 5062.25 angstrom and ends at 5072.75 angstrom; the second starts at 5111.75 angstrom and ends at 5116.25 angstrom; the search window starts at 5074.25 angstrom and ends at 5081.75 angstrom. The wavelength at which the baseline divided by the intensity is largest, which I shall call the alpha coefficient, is 5075.0 angstrom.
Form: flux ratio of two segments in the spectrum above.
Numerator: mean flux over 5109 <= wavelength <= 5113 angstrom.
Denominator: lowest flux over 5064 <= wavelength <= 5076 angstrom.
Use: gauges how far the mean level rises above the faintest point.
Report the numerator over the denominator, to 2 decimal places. 1.11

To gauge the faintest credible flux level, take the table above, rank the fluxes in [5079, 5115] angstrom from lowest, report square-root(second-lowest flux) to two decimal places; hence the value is 1.67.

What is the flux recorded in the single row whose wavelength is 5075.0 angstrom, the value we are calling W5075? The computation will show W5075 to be 2.838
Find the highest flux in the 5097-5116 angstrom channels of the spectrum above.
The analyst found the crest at 3.32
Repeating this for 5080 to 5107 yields 3.555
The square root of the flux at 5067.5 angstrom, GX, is 1.76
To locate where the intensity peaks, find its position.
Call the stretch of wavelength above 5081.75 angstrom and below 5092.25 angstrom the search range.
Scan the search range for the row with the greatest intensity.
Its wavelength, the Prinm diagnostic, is 5090.0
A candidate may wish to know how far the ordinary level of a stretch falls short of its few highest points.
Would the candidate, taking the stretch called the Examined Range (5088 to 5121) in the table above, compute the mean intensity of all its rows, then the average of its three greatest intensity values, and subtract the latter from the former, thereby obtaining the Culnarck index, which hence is -0.34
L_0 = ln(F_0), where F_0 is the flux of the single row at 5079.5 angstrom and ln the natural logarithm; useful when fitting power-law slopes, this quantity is 1.08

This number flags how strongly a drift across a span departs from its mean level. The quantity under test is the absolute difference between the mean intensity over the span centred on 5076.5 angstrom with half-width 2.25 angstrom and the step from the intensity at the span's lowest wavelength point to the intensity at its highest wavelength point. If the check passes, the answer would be 2.73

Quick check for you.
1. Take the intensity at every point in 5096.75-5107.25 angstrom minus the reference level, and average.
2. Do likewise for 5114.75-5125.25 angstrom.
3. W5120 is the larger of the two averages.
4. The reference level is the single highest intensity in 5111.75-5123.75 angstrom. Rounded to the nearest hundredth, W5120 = -0.30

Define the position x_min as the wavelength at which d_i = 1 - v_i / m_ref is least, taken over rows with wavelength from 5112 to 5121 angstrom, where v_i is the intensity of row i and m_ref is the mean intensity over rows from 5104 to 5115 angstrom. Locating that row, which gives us 5118.5 angstrom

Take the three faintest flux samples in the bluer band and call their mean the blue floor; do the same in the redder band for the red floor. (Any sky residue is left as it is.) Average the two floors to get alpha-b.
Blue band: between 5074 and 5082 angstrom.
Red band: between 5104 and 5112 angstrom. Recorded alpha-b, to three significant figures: 2.89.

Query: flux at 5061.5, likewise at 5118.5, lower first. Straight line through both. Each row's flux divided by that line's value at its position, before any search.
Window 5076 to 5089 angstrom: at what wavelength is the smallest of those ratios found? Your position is 5084.0 angstrom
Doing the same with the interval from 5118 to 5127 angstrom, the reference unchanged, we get 5124.5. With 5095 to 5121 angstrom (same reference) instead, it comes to 5100.5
